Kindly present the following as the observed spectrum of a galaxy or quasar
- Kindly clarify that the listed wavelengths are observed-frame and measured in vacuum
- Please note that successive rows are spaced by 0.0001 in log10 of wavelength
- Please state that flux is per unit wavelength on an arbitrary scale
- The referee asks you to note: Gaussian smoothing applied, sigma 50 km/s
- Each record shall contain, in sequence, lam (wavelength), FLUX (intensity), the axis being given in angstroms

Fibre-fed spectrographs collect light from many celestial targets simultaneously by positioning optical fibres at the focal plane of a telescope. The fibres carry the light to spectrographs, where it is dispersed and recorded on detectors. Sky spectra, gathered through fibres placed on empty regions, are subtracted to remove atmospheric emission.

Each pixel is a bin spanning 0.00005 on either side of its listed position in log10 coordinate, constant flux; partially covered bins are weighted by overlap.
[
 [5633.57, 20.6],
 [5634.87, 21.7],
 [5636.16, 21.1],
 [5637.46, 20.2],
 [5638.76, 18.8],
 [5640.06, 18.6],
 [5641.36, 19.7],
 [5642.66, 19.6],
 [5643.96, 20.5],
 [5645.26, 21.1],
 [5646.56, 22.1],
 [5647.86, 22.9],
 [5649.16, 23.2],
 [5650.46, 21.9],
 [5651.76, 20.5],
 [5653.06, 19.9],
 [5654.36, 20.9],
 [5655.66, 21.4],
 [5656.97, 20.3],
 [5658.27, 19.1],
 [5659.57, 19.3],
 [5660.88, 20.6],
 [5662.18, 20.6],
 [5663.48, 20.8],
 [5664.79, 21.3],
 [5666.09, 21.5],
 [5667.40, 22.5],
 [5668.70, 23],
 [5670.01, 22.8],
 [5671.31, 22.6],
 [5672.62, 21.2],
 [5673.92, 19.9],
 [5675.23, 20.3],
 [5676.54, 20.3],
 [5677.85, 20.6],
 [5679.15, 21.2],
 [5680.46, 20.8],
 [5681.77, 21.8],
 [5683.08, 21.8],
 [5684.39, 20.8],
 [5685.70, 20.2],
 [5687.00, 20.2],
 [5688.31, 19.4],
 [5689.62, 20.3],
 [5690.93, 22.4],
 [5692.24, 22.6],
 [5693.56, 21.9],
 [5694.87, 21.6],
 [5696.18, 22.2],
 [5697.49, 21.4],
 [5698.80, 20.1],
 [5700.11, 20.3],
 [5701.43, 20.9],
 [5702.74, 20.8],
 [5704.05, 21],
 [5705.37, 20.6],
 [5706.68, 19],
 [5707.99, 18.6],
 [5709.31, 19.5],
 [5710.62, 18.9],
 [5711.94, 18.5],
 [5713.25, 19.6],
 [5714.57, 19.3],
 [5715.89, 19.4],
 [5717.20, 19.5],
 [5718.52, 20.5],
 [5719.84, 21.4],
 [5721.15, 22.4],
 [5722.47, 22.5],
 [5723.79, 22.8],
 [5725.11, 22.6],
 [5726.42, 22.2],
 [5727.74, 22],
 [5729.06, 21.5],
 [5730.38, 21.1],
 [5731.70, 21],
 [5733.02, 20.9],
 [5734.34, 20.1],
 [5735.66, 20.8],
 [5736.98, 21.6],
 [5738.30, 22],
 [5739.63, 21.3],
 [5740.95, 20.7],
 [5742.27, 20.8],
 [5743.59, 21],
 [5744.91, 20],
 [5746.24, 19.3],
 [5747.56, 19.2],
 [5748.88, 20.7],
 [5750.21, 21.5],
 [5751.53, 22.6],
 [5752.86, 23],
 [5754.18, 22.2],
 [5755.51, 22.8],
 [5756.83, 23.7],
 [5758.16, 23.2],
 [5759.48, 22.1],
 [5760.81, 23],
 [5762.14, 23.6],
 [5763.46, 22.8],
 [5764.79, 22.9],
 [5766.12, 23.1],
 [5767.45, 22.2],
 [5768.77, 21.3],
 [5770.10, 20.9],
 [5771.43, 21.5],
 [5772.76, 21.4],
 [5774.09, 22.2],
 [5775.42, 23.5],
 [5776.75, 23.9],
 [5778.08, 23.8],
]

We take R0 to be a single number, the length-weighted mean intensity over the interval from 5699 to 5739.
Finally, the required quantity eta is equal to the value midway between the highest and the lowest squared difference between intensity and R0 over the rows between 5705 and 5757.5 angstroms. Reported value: 4.5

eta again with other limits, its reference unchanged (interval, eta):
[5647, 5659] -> 3.1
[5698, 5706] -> 0.2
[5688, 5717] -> 2.4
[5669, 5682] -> 2.2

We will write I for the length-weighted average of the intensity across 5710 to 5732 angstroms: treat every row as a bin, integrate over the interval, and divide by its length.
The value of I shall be 20.9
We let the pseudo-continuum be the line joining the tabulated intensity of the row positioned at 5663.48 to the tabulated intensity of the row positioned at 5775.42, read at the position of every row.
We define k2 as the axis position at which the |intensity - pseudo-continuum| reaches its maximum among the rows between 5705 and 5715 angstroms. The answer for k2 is 5711.94 angstroms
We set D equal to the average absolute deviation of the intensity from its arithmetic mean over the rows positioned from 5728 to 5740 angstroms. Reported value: 0.4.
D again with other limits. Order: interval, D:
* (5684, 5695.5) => 1.0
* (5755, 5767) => 0.3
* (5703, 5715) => 0.6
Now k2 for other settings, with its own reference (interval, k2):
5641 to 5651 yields 5649.16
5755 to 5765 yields 5759.48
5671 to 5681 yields 5671.31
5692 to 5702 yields 5698.80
